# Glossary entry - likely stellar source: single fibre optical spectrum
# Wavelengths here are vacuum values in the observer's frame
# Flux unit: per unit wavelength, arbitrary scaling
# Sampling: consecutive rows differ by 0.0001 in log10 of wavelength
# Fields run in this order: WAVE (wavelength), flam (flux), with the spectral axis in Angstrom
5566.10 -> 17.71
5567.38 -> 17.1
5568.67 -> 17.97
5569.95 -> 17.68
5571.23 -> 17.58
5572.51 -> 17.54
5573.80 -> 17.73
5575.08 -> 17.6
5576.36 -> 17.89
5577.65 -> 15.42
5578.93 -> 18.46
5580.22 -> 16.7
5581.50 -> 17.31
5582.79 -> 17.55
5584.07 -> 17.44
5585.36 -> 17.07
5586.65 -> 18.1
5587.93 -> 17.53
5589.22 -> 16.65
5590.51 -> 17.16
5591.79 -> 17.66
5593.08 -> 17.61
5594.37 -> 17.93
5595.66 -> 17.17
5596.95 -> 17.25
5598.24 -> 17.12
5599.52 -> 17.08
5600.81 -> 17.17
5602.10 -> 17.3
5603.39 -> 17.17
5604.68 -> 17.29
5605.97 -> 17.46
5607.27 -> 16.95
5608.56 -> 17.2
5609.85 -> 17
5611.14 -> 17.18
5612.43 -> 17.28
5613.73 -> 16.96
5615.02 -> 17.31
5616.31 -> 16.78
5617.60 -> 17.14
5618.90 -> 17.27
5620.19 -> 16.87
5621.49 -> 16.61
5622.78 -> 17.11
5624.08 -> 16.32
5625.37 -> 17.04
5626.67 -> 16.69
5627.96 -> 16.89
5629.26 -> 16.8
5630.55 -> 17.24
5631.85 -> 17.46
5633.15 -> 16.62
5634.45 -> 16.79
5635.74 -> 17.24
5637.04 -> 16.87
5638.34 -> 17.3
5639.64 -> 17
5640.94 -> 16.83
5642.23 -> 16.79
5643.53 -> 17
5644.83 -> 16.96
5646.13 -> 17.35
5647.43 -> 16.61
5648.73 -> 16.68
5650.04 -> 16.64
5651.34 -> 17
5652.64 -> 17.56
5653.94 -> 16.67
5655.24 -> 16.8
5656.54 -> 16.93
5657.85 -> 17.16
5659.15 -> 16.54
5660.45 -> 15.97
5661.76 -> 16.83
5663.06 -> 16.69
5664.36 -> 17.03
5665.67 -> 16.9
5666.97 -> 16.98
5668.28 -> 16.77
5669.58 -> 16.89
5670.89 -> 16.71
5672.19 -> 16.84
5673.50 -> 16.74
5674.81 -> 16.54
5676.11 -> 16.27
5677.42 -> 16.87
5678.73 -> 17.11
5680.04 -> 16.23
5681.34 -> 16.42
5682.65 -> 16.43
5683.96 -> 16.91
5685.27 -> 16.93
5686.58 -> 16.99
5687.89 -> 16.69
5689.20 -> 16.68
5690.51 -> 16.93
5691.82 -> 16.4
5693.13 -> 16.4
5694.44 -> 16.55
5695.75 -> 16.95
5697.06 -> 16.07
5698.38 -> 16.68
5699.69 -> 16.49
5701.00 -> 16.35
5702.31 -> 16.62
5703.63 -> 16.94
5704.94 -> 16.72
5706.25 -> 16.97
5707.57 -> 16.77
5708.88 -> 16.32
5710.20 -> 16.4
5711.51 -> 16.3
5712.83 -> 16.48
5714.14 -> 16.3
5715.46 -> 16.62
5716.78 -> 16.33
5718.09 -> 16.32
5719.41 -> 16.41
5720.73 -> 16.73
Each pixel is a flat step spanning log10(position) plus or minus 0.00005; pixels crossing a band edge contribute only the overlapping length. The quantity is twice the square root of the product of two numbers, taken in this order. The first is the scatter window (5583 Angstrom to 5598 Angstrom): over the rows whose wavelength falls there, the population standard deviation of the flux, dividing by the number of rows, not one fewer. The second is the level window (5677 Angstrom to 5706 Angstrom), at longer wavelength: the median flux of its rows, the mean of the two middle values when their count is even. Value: 5.1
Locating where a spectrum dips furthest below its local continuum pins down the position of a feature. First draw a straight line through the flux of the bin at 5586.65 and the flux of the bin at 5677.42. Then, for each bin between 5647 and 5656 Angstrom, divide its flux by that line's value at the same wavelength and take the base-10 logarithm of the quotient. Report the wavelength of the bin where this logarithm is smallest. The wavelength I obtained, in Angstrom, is 5647.43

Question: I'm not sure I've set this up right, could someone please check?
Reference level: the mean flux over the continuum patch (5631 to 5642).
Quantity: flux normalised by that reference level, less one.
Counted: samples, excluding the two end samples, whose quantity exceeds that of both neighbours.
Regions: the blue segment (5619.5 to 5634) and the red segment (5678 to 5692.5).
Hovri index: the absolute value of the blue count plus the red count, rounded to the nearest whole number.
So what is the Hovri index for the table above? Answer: 6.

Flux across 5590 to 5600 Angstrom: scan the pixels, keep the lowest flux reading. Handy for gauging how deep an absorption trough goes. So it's 17.08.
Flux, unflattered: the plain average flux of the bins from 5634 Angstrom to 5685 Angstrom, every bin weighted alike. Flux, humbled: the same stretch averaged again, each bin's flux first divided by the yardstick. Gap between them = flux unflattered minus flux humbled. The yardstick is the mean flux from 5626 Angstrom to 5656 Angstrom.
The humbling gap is 15.8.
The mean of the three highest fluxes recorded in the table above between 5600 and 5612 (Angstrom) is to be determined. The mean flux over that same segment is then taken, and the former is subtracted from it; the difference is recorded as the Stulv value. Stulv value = -0.16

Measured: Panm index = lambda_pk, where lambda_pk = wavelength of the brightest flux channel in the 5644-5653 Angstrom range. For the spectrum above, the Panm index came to 5652.64 Angstrom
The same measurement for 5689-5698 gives 5695.75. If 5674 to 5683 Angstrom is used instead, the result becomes 5678.73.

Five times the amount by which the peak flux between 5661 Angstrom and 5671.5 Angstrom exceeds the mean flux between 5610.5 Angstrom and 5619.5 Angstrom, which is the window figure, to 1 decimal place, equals -0.5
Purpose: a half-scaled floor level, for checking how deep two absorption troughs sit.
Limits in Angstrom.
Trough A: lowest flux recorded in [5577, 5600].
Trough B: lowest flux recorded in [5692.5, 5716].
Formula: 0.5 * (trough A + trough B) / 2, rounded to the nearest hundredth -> 7.87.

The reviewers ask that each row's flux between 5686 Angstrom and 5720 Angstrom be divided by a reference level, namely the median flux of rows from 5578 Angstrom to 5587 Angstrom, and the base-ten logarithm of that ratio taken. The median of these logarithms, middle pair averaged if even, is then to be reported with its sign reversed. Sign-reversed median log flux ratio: 0.024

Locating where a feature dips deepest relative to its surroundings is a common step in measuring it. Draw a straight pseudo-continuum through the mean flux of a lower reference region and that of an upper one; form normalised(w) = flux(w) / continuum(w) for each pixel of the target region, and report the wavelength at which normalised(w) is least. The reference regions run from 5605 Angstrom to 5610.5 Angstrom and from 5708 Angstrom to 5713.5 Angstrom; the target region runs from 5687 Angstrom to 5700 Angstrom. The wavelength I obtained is 5697.06 Angstrom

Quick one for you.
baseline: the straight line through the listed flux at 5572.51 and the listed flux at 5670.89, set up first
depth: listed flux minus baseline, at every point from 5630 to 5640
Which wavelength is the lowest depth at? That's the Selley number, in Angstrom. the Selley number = 5633.15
